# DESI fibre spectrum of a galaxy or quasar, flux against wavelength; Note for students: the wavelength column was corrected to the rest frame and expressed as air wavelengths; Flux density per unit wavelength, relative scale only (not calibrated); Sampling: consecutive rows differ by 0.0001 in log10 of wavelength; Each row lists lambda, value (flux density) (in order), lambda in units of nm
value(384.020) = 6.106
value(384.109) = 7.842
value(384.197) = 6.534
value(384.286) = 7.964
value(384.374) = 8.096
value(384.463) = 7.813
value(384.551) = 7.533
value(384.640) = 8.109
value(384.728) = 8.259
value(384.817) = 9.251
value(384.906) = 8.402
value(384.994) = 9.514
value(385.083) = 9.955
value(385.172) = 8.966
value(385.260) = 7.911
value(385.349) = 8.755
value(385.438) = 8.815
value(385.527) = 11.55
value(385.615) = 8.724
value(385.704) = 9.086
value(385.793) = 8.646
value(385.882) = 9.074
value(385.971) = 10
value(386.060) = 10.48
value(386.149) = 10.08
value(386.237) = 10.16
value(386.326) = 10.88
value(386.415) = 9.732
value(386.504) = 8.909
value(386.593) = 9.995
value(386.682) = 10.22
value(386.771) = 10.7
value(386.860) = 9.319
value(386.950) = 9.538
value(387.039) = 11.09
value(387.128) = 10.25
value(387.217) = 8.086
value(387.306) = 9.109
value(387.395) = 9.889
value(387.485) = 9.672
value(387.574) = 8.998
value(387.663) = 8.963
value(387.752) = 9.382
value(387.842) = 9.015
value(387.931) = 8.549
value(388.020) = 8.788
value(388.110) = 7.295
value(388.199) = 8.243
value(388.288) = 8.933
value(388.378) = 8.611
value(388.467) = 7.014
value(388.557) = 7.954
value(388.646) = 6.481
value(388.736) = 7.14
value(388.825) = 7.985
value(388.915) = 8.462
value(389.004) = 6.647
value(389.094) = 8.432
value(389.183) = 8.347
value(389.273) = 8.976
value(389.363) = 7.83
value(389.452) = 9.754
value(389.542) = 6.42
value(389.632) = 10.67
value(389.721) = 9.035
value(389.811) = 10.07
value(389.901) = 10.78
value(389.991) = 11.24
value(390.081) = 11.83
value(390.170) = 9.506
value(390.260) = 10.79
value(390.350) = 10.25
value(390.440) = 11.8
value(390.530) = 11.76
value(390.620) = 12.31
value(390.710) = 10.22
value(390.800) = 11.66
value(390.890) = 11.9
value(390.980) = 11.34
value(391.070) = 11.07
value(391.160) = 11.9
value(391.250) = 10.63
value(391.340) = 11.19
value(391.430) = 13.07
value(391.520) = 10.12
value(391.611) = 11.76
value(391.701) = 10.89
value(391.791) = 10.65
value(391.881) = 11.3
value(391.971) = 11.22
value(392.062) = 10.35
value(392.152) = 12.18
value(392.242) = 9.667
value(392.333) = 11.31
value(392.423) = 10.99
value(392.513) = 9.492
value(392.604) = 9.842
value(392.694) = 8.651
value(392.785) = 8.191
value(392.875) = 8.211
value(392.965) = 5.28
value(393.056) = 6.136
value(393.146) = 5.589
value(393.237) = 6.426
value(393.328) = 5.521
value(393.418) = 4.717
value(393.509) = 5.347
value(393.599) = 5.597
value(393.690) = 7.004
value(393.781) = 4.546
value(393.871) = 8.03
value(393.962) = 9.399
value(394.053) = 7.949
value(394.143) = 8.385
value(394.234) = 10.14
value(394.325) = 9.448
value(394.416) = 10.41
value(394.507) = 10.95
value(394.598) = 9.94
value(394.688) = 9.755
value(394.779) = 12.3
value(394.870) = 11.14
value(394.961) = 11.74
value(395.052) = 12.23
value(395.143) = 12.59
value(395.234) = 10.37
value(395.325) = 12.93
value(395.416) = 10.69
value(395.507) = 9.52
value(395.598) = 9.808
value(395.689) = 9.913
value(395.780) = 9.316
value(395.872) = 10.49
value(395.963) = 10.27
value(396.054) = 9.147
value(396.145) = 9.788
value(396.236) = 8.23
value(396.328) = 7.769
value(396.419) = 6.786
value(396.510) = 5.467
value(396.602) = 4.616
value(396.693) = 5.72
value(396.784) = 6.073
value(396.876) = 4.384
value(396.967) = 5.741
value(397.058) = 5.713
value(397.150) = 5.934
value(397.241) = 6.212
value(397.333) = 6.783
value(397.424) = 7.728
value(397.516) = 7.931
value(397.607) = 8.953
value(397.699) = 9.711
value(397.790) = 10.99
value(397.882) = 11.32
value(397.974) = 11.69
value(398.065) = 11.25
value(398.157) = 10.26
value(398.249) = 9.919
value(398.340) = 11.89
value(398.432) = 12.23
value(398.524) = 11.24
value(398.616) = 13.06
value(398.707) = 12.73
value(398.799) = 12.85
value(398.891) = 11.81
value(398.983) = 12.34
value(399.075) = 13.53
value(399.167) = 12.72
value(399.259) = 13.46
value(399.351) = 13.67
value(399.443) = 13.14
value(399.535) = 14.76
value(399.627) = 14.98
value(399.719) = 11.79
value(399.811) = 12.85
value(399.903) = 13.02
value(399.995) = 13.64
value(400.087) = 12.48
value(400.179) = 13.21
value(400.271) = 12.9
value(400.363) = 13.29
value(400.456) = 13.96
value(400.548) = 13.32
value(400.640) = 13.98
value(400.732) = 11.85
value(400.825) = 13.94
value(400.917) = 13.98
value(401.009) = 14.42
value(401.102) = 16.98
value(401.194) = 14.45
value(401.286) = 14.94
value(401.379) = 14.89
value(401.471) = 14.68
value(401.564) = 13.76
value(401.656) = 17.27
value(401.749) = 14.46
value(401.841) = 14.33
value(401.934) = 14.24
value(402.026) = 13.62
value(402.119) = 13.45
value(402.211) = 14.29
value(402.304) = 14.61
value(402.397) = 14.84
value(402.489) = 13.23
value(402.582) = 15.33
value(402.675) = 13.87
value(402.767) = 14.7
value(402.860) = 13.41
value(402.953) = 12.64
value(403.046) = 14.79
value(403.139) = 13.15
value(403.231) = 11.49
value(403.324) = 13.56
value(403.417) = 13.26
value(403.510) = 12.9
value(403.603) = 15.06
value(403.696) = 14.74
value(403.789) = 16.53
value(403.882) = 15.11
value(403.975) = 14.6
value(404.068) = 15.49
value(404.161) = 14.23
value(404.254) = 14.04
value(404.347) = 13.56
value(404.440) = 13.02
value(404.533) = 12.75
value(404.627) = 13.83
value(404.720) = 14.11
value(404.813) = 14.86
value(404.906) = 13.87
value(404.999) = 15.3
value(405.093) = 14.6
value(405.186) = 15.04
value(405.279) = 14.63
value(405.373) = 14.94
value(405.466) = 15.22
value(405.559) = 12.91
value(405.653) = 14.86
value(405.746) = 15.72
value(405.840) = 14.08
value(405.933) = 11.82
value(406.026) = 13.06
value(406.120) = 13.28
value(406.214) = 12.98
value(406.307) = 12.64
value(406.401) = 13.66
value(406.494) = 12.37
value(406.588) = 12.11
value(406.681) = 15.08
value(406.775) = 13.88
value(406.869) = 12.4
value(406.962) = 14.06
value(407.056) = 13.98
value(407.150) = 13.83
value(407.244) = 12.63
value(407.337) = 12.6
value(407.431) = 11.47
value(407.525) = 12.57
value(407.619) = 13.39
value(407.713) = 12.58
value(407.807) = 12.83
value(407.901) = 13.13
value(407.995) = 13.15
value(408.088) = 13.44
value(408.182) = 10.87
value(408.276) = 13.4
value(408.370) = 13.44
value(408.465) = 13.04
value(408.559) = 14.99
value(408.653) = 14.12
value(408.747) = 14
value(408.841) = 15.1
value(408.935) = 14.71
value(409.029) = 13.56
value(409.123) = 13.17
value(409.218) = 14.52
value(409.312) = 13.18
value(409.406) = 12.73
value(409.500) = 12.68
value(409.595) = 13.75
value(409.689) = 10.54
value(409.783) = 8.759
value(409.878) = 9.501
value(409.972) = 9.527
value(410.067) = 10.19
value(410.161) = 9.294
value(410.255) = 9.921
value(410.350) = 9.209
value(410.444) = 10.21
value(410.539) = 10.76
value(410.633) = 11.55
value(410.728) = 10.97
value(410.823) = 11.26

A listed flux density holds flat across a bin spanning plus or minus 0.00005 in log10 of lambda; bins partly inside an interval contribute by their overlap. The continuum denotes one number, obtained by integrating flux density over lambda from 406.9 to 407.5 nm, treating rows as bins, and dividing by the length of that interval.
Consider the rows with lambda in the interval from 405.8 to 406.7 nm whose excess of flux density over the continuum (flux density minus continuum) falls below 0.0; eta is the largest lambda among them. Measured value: 406.588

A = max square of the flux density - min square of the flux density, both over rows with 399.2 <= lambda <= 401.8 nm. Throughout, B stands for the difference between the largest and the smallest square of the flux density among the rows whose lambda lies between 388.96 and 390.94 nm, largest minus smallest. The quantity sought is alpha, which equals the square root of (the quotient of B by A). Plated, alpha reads 0.8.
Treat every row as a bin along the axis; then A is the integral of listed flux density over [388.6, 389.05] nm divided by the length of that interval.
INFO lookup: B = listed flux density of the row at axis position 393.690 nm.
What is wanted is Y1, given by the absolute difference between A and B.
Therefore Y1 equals 0.3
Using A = 7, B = 7.004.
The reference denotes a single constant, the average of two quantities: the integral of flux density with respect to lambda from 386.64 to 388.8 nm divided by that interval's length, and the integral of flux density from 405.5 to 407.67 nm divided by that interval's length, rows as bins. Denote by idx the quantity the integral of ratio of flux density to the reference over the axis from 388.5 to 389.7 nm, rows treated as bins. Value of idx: 0.9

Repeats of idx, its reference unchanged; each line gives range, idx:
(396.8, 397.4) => 0.3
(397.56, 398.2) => 0.6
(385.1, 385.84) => 0.6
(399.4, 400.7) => 1.6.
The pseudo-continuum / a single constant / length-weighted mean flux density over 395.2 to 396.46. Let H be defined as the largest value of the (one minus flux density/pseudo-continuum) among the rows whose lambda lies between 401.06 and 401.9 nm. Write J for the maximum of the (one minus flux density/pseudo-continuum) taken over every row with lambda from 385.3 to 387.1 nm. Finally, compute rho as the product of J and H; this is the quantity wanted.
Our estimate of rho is -0.044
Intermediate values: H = -0.43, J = 0.10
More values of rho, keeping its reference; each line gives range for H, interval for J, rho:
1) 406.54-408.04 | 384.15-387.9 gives -0.061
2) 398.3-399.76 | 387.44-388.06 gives -0.019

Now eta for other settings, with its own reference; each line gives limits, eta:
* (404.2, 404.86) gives 404.533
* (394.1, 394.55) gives 394.507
